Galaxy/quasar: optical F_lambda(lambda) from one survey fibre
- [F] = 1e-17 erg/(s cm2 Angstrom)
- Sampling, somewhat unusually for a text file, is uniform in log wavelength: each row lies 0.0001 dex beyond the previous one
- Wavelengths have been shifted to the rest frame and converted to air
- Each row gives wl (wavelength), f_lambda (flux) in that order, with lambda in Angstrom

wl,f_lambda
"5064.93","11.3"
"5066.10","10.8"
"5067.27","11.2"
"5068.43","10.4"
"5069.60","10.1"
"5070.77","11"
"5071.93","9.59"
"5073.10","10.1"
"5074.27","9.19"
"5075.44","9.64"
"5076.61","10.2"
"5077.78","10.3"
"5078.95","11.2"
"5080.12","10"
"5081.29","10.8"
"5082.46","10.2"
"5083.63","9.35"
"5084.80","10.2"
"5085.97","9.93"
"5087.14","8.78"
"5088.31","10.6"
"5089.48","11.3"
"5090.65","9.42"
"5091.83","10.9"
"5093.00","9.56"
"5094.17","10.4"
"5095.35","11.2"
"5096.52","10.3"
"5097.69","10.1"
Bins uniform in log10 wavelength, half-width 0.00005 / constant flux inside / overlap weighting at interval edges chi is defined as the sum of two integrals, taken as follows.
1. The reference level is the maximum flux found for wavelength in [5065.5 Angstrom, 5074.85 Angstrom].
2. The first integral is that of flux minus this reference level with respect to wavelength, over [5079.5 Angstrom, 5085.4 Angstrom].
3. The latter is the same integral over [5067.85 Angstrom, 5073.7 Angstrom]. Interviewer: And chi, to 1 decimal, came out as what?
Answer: -12.0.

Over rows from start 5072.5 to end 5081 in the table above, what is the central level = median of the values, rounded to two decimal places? 10.10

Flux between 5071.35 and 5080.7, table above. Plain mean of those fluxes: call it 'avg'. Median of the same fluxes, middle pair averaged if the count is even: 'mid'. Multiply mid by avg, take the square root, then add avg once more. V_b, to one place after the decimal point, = 20.1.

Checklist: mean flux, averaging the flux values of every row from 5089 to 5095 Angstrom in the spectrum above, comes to 10.32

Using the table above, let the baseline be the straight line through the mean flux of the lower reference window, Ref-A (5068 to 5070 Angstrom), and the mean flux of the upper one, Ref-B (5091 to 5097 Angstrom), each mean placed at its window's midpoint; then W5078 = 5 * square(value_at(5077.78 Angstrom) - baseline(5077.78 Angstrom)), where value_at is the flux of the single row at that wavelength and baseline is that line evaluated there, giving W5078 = 0.00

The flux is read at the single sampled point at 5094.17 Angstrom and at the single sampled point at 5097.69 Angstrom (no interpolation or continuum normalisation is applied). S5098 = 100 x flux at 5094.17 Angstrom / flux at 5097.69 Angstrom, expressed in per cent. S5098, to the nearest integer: 103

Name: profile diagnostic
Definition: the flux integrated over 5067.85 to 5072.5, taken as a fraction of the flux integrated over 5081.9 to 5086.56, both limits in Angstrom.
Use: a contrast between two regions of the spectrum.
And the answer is 1.03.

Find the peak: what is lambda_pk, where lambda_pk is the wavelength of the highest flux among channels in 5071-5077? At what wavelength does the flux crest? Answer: 5076.61 Angstrom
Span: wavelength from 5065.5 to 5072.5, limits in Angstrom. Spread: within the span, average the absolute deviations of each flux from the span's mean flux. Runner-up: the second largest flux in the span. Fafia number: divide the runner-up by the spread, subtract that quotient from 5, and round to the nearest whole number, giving -18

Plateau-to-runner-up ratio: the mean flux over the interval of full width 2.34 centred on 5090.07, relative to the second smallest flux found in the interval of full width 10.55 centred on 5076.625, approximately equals 1.08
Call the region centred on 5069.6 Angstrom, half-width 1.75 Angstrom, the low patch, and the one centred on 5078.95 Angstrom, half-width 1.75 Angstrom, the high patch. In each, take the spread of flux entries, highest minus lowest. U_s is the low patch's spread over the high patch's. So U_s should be 0.75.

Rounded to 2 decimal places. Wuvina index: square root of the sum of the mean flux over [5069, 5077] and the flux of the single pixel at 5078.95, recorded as 4.60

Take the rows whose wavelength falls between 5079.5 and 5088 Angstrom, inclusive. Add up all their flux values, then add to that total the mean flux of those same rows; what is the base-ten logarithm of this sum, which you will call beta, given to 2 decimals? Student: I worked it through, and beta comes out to 1.90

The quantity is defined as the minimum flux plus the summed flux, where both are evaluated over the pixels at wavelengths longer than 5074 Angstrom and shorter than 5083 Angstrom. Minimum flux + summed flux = 90.7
